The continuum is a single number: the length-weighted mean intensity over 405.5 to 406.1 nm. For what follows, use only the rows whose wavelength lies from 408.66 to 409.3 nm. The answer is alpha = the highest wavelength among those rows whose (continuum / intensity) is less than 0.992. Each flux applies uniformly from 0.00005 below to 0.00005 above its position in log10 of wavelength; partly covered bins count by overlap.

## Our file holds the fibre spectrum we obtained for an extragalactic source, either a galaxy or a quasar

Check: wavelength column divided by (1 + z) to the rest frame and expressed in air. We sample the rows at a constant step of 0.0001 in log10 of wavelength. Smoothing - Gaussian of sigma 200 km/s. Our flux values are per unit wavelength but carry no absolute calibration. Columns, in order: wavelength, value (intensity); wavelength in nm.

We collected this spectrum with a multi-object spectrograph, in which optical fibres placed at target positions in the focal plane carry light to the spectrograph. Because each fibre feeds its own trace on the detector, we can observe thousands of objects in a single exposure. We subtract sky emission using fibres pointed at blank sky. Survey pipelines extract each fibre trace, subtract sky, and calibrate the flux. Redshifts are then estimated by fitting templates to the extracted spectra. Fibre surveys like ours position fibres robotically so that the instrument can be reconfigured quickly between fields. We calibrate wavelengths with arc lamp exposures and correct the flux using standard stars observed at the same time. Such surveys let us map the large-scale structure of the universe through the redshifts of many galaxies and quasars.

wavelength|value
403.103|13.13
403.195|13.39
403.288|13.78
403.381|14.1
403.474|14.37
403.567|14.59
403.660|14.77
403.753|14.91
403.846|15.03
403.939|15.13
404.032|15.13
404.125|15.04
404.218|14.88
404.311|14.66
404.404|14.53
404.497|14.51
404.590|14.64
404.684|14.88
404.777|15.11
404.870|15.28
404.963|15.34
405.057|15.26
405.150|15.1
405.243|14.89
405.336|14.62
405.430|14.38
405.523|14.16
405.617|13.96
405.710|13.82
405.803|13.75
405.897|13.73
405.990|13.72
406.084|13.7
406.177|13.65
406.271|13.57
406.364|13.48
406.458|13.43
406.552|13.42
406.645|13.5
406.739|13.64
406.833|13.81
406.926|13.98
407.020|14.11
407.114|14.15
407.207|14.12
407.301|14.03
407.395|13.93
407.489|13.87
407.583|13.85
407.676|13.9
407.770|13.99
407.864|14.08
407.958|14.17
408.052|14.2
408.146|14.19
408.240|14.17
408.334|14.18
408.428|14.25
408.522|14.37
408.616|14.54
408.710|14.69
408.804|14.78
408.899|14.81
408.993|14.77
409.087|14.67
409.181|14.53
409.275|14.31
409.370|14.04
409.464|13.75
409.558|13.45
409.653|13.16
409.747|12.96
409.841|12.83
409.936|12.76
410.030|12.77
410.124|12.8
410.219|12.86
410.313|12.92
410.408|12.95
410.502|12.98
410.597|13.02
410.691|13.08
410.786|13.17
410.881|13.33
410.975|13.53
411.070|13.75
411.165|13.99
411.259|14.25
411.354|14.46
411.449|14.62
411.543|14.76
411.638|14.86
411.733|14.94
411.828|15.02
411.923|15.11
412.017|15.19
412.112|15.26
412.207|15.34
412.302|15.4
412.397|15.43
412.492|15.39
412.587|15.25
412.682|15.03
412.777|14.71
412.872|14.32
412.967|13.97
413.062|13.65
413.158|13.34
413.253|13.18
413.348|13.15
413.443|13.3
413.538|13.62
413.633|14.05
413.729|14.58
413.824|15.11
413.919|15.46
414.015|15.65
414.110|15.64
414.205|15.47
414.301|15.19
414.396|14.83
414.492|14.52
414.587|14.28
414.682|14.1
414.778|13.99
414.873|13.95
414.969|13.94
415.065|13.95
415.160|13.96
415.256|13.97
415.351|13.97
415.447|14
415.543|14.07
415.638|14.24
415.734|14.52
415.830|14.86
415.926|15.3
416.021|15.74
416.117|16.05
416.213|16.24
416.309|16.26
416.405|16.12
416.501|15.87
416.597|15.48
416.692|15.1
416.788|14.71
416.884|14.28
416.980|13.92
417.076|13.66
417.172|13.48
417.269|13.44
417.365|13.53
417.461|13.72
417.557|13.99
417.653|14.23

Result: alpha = 409.275 nm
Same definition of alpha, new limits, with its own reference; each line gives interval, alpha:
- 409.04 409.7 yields 409.370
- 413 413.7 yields 413.633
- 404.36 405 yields 404.963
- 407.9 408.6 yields 408.522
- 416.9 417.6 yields 417.557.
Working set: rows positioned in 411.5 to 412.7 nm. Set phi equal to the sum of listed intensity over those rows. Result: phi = 197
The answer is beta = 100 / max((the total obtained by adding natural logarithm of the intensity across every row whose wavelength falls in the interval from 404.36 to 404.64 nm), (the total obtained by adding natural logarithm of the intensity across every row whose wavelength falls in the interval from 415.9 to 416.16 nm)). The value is 12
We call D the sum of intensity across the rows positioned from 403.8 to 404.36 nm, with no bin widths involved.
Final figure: 89.9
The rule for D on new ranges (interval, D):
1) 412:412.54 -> 92.0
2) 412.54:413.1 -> 86.9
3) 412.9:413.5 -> 80.6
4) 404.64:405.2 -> 91.0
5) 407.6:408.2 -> 84.5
